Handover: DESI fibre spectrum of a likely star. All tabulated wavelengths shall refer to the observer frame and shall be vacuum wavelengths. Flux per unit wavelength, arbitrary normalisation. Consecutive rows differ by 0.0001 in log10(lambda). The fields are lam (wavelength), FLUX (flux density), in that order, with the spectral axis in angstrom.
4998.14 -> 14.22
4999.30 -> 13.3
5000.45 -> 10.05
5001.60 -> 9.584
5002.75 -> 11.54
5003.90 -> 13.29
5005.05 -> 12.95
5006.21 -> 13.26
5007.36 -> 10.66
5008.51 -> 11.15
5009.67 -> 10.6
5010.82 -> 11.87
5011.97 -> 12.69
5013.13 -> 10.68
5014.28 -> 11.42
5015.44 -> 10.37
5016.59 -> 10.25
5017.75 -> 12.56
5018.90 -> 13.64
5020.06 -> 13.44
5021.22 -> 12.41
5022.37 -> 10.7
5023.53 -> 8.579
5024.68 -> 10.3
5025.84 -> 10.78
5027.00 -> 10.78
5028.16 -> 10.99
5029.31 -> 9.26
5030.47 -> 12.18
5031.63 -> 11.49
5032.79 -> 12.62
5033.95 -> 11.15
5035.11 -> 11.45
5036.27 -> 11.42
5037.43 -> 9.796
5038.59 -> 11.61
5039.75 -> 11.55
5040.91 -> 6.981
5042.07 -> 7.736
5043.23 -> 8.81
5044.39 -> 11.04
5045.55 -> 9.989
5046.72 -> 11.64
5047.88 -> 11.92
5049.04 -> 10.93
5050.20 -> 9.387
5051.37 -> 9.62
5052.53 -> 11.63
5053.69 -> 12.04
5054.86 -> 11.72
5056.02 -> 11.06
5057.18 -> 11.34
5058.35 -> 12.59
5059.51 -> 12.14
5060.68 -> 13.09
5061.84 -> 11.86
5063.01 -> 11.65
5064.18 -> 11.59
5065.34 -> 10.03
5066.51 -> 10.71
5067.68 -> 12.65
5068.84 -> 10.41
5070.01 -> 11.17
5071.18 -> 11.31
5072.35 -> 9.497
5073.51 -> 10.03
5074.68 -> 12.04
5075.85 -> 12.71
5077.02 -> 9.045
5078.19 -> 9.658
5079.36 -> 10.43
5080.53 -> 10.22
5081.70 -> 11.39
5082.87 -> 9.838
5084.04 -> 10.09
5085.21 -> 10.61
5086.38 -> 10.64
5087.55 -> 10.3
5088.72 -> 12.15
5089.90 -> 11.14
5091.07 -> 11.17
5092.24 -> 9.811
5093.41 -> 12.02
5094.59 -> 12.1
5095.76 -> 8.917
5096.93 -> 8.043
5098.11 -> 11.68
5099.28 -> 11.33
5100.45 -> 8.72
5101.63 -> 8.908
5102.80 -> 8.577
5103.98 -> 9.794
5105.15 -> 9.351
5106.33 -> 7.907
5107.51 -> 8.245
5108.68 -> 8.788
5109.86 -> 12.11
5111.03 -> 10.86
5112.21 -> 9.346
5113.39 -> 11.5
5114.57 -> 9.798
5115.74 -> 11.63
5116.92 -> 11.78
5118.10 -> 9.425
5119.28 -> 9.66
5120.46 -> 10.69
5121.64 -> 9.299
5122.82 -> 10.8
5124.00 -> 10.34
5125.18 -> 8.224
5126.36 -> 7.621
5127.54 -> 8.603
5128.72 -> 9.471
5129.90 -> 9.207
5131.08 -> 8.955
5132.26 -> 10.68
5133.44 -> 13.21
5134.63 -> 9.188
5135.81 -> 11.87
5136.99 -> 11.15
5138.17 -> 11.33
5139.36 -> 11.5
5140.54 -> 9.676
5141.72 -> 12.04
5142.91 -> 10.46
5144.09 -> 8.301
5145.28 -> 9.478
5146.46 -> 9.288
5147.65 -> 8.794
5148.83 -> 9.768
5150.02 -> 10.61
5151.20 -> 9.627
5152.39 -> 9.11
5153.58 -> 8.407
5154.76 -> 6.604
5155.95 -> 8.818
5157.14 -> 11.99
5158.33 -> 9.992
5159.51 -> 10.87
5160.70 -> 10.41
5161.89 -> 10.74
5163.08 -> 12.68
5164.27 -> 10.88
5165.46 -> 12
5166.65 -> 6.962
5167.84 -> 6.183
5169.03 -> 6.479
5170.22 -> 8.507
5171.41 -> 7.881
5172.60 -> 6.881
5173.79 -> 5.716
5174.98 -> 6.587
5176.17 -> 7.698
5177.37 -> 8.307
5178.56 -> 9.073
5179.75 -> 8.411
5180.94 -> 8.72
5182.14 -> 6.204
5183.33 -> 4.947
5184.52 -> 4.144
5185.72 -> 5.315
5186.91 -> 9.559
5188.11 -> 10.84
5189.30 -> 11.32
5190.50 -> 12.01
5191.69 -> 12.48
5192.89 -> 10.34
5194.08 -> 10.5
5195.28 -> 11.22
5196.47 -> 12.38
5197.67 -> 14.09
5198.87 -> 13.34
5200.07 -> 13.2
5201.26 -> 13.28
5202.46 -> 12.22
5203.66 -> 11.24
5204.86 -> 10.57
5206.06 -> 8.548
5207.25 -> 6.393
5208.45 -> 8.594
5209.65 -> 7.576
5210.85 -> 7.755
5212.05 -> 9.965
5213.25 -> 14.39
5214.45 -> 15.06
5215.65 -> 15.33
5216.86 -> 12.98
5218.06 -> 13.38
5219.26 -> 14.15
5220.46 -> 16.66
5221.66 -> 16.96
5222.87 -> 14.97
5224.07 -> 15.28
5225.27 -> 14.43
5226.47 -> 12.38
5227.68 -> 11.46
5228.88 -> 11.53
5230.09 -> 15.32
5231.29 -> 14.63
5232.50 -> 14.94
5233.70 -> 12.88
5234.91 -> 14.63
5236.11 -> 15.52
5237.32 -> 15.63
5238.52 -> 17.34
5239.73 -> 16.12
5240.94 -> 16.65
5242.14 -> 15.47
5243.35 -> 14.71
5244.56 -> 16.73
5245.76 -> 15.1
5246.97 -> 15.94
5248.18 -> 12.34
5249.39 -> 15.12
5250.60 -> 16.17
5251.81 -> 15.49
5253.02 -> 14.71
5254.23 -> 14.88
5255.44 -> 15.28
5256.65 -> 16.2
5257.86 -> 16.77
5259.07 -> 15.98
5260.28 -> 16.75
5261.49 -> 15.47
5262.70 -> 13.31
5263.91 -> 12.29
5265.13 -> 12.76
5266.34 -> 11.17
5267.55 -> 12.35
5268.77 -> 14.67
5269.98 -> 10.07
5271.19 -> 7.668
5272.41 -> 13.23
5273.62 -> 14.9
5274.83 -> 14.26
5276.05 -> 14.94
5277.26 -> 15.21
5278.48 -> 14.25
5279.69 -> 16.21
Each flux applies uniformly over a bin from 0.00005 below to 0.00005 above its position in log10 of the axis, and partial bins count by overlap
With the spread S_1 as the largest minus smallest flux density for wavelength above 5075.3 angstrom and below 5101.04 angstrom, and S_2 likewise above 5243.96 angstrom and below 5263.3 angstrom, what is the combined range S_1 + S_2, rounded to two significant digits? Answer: 9.1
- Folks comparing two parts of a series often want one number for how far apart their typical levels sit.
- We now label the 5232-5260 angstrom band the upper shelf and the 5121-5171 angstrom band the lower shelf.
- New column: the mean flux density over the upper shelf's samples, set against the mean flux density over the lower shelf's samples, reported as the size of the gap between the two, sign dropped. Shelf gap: 5.7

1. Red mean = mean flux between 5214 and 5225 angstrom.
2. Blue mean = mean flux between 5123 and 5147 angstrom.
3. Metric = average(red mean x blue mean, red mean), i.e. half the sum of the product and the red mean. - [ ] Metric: 83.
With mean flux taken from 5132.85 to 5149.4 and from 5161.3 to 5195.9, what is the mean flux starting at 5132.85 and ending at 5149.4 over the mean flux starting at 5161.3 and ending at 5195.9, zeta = 1.20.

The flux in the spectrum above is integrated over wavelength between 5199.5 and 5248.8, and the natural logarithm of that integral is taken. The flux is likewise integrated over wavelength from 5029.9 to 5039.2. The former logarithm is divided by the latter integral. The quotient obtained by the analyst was 0.061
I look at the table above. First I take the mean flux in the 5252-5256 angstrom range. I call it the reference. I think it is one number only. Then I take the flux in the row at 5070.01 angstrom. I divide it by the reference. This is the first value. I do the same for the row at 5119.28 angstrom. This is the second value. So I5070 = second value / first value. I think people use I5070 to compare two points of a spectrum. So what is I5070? 0.86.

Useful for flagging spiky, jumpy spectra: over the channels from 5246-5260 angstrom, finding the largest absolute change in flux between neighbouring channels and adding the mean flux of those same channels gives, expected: 19.0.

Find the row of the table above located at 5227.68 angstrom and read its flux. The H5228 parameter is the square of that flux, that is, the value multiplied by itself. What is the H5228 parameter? 131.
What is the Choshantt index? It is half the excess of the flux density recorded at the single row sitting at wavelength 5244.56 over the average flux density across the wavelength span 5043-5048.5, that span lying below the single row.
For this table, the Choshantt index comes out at 3.0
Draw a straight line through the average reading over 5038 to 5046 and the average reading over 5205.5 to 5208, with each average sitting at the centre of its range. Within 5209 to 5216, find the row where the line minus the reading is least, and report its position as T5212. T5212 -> 5215.65 angstrom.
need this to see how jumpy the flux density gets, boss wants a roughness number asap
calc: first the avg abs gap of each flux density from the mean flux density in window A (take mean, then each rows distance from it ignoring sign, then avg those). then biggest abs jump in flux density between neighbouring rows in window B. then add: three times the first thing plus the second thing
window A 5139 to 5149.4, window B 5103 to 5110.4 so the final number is 6.1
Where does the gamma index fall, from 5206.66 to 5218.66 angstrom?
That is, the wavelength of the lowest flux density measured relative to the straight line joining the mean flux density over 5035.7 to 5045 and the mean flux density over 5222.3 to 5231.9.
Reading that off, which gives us 5207.25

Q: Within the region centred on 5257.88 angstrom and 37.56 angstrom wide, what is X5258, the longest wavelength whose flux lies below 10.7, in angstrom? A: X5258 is 5271.19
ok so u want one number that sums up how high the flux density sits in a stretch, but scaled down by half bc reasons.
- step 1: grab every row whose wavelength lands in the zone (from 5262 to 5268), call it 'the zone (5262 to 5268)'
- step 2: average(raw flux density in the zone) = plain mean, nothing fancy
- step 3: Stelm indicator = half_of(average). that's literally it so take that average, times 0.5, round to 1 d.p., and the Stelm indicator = 6.2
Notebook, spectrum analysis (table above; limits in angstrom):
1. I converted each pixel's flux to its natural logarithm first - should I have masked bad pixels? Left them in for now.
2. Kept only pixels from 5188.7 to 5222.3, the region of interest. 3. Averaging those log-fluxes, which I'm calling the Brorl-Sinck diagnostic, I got 2.46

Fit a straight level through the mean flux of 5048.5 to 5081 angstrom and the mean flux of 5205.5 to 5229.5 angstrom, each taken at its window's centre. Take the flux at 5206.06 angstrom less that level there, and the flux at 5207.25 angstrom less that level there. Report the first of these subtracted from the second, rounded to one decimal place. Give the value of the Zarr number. -2.2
